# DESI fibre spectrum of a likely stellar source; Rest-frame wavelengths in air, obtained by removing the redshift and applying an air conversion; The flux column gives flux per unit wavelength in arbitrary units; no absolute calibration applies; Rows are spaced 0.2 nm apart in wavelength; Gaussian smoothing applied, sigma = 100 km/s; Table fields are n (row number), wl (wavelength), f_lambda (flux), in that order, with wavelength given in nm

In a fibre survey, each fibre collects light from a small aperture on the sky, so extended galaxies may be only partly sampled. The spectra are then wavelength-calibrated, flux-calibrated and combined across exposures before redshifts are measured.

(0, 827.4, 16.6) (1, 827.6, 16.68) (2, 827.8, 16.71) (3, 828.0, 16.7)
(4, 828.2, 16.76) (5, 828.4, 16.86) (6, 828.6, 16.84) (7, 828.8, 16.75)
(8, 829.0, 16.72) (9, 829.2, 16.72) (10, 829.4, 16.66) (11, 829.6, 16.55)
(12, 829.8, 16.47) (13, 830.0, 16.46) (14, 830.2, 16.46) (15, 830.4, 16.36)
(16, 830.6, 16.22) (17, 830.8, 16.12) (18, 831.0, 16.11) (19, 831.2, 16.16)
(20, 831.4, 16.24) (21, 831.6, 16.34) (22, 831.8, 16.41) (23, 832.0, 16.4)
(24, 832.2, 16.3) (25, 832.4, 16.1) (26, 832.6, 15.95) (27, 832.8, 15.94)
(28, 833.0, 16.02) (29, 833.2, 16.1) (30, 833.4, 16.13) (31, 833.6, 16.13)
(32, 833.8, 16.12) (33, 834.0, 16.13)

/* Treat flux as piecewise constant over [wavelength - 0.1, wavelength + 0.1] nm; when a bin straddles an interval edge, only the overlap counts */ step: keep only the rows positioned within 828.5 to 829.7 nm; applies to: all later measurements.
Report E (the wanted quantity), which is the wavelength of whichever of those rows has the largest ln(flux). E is 828.6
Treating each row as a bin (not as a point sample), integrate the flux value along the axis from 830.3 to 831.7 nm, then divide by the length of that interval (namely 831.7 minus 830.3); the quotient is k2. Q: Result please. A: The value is 16.22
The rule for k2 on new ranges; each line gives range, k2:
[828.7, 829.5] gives 16.71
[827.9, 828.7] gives 16.79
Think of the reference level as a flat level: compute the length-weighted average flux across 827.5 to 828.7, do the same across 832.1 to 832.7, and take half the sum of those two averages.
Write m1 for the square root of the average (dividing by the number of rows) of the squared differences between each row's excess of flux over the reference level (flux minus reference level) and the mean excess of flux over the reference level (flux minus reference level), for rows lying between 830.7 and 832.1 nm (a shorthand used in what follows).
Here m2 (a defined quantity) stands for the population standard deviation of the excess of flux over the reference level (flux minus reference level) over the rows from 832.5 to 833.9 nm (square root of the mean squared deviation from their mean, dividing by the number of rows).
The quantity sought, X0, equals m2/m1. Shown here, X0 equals 0.653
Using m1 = 0.120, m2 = 0.08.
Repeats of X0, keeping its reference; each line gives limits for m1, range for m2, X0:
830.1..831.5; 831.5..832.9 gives 1.585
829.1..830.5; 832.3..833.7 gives 0.653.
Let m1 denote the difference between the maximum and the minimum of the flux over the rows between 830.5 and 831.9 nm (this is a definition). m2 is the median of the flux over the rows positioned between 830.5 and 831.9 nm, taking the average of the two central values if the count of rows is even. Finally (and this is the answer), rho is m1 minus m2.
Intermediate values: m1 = 0.30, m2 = 16.2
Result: -15.9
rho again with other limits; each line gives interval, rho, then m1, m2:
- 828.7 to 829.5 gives -16.6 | 0.09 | 16.7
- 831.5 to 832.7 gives -15.9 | 0.46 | 16.3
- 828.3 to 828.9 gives -16.7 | 0.11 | 16.8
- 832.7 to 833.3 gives -15.9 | 0.16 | 16.0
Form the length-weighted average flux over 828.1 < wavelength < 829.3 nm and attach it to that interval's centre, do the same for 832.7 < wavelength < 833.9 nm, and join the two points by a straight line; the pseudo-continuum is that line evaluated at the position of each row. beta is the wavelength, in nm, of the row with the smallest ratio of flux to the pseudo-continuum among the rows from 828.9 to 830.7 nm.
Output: 830.6 nm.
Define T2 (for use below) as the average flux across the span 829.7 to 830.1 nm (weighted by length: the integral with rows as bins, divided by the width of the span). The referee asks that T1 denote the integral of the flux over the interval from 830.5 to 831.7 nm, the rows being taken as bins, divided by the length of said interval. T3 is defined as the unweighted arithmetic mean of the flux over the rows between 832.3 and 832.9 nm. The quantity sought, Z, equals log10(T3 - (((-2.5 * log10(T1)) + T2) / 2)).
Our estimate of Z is 0.967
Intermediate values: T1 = 16.2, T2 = 16.5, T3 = 16.0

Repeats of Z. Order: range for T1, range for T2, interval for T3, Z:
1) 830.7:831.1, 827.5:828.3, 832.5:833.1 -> 0.960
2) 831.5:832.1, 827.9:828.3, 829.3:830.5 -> 0.984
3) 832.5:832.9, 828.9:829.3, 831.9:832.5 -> 0.974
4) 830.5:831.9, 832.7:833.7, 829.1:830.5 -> 1.000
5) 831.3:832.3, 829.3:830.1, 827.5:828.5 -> 1.000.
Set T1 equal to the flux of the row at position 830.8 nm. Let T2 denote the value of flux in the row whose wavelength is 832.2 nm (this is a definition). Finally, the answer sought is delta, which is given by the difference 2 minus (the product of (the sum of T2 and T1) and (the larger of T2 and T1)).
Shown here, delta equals -526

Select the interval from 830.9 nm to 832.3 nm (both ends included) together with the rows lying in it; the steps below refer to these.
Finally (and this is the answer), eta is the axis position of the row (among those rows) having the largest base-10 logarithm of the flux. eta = 831.8 nm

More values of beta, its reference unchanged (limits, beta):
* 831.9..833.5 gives 832.6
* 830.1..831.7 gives 830.8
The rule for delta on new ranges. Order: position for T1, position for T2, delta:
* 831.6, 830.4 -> -533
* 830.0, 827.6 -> -551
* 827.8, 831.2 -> -547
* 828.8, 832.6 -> -546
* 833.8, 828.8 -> -549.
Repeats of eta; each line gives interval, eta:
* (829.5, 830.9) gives 829.6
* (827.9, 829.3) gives 828.4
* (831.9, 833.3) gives 832.0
